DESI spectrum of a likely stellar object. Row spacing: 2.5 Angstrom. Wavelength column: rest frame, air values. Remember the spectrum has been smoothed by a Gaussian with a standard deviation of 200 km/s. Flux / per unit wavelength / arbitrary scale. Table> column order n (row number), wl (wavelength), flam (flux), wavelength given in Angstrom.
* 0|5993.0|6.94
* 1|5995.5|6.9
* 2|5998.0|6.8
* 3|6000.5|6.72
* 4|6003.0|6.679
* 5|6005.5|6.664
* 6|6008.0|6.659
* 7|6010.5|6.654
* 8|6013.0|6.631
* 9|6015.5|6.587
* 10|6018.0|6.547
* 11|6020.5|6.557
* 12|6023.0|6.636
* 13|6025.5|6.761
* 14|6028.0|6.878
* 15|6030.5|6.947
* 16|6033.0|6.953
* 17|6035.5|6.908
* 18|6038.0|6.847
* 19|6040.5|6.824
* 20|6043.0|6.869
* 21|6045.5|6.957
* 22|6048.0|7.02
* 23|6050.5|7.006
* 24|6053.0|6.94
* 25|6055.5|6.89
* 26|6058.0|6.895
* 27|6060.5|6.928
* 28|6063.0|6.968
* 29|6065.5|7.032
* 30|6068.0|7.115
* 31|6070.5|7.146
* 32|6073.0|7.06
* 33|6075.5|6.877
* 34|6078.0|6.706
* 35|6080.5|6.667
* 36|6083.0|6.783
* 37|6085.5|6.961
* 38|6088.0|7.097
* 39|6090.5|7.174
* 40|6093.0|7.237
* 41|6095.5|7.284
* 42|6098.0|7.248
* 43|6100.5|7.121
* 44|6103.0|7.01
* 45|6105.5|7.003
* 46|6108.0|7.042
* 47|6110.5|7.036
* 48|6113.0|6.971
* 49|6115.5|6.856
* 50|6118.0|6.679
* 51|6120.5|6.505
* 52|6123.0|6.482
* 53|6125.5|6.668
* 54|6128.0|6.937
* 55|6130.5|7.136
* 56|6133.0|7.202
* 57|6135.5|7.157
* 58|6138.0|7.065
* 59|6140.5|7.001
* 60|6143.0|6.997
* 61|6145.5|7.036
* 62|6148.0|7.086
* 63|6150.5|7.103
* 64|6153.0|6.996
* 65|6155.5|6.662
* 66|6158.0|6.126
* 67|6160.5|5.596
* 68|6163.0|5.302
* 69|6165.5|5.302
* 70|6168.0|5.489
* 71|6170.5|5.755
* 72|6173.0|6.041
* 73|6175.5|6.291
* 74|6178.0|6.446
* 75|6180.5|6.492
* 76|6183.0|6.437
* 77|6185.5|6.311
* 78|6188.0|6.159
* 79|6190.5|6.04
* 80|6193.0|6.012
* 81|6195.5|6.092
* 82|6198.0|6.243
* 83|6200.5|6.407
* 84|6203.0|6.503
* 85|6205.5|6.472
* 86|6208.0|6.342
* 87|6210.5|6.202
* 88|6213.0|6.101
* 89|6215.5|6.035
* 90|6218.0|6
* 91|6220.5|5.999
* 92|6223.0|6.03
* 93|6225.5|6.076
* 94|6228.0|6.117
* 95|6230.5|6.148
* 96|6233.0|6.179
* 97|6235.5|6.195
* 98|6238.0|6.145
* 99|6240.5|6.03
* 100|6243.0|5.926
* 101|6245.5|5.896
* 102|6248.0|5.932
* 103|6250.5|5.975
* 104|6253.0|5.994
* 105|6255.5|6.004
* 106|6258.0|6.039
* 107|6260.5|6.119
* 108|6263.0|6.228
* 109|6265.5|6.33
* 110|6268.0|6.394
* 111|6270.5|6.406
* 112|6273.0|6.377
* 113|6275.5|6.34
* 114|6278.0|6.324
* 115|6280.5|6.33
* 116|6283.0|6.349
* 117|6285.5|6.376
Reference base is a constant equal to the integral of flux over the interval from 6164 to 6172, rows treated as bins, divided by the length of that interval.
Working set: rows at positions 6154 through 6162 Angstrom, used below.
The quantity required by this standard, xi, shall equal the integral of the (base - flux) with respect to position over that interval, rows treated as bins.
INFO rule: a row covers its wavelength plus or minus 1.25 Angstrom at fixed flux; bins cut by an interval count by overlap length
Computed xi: -5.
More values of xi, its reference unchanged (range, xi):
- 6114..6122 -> -9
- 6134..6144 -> -15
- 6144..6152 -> -12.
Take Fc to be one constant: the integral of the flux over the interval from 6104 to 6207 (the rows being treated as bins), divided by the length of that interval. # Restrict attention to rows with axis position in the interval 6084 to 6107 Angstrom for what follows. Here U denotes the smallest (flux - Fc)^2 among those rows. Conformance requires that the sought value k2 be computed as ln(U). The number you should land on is -2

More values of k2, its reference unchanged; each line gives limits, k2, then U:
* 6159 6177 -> -3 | 0.05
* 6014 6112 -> -7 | 0.00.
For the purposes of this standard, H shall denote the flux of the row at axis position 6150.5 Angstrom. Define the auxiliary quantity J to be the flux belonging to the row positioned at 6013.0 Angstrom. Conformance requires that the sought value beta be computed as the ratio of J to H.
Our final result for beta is 0.93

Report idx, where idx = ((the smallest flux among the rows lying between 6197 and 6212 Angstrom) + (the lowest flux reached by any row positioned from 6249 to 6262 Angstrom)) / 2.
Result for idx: 6.09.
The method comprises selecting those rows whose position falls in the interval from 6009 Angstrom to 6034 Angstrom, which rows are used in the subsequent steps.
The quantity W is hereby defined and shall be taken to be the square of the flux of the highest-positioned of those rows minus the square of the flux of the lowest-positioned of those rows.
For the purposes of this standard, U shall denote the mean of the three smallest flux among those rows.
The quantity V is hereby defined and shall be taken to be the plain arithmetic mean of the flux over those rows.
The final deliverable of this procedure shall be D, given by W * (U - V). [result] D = -0.62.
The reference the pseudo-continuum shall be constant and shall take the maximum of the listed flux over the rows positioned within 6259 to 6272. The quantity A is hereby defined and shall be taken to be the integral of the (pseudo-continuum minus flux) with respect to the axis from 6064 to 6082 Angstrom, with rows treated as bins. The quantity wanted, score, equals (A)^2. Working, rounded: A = -9.6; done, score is 93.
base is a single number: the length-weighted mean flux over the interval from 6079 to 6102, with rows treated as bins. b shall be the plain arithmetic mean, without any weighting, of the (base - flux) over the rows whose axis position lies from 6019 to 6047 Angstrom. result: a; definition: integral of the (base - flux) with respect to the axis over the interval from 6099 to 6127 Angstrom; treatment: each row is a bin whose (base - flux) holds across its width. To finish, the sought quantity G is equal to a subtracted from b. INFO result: -5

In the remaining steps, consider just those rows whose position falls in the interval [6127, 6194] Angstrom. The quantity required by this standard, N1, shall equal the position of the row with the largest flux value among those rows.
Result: 6133.0 Angstrom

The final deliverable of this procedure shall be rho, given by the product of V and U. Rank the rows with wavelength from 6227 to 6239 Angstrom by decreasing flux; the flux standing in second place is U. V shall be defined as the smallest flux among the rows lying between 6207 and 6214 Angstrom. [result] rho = 37.7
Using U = 6.179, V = 6.101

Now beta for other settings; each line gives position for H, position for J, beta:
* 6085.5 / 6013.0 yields 0.95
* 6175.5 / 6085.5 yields 1.11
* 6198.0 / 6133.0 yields 1.15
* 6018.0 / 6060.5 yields 1.06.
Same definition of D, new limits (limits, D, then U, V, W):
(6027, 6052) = -0.13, 6.85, 6.92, 2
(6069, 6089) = 0.14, 6.72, 6.91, -1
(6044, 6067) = -0.06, 6.90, 6.96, 1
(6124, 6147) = -0.78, 6.87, 7.02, 5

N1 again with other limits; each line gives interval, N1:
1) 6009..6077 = 6070.5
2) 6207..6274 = 6270.5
